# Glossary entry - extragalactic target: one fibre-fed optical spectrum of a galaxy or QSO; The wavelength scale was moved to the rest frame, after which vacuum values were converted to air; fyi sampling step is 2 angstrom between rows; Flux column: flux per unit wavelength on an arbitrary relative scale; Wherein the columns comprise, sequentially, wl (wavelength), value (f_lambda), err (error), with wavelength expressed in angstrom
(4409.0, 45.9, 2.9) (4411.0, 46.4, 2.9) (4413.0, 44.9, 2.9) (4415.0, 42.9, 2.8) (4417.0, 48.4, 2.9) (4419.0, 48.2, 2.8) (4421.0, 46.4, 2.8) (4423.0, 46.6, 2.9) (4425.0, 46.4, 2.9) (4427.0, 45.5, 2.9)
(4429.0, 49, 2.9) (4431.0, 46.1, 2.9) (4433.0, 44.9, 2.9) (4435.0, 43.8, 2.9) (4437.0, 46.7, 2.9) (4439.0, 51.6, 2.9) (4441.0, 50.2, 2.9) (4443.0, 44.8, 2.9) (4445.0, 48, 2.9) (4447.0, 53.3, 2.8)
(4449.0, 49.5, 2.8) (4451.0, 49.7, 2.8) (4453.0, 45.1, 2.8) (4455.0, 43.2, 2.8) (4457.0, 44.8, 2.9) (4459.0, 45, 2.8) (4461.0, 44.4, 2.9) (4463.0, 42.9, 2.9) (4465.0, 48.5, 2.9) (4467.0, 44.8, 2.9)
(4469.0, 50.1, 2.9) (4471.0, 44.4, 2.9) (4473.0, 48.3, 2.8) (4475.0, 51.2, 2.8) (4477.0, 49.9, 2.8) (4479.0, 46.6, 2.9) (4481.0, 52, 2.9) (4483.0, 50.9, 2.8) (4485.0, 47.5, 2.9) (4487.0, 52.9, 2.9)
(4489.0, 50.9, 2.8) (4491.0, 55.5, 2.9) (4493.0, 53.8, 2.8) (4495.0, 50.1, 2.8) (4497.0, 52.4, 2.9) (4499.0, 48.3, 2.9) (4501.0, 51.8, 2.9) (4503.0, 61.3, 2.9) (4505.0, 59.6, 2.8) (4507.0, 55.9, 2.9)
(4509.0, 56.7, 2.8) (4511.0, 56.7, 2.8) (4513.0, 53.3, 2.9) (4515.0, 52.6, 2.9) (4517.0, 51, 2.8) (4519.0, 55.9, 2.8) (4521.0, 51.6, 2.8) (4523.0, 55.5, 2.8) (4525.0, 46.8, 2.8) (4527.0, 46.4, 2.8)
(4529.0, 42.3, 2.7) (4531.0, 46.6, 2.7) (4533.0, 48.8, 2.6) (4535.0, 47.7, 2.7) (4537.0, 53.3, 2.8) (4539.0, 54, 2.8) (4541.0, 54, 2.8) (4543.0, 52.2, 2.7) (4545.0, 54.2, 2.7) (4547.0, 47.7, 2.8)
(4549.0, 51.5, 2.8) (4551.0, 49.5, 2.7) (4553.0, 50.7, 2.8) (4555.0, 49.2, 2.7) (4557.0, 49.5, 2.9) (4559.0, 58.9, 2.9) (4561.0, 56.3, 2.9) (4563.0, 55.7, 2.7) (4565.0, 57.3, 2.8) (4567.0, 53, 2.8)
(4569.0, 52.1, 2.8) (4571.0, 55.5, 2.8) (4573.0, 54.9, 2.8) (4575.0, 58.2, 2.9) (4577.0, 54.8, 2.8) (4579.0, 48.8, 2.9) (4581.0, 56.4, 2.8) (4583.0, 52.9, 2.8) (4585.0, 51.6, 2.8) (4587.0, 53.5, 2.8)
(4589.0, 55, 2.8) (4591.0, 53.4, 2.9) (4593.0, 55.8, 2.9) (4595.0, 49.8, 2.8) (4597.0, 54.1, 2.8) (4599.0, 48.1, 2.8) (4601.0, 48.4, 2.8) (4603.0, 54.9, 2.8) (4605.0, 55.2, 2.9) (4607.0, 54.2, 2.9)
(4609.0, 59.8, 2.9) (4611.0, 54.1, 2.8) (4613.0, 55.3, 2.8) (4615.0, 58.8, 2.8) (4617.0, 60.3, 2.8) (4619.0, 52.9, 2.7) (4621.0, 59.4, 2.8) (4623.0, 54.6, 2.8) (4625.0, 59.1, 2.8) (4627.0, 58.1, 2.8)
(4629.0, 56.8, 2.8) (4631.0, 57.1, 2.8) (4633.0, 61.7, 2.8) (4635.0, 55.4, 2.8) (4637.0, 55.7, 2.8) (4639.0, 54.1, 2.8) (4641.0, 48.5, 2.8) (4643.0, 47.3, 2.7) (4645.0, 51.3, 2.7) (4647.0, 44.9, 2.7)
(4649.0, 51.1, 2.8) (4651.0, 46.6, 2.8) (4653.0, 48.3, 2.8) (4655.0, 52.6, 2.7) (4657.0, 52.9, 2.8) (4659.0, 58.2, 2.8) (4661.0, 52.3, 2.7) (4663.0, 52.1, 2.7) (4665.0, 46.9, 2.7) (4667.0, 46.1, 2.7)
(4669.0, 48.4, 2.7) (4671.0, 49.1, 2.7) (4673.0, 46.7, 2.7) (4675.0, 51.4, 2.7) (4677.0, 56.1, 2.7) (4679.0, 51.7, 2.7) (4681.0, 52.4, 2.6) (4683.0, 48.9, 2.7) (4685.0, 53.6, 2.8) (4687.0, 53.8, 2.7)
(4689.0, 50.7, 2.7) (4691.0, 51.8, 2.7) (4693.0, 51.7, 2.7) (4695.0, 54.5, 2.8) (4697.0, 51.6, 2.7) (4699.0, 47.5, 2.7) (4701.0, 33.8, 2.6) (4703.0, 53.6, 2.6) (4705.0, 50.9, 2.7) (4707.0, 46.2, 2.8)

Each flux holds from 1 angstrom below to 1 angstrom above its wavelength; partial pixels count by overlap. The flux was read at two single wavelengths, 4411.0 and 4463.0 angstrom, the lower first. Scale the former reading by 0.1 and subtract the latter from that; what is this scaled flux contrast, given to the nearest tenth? -38.3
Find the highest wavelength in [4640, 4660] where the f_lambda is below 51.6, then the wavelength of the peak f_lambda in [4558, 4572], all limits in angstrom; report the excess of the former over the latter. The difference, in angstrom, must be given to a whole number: 94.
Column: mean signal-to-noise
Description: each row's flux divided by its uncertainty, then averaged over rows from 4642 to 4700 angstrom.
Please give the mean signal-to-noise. 18.6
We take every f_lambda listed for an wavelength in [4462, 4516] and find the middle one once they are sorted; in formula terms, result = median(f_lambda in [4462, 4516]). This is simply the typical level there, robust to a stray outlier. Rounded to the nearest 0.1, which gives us 51.2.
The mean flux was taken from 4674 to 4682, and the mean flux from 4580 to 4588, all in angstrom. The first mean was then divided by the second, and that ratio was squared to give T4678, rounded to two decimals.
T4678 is 0.97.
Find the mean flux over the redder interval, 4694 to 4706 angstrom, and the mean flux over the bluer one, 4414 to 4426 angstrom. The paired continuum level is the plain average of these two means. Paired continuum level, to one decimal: 47.6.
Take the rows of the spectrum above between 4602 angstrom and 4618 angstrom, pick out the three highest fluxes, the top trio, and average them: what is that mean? 60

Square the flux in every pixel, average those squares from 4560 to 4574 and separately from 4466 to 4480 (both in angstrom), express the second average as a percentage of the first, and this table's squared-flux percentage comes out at 76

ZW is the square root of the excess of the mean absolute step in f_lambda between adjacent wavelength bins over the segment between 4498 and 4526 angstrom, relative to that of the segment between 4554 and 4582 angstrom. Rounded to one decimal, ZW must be 0.5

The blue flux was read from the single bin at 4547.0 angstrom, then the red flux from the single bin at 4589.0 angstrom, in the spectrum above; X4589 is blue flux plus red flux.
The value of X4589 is 103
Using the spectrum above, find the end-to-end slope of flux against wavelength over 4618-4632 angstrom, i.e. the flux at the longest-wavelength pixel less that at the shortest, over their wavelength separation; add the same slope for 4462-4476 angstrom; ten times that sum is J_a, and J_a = 10.4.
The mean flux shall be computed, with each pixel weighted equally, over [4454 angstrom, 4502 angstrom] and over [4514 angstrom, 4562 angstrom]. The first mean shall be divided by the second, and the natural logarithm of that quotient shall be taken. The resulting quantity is -0.05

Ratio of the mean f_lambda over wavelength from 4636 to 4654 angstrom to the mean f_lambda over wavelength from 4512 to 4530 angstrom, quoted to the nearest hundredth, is 0.98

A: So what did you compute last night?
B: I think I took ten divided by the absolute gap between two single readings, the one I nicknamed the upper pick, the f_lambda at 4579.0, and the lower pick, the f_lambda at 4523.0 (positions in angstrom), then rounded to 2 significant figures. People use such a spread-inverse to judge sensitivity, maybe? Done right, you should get 1.5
